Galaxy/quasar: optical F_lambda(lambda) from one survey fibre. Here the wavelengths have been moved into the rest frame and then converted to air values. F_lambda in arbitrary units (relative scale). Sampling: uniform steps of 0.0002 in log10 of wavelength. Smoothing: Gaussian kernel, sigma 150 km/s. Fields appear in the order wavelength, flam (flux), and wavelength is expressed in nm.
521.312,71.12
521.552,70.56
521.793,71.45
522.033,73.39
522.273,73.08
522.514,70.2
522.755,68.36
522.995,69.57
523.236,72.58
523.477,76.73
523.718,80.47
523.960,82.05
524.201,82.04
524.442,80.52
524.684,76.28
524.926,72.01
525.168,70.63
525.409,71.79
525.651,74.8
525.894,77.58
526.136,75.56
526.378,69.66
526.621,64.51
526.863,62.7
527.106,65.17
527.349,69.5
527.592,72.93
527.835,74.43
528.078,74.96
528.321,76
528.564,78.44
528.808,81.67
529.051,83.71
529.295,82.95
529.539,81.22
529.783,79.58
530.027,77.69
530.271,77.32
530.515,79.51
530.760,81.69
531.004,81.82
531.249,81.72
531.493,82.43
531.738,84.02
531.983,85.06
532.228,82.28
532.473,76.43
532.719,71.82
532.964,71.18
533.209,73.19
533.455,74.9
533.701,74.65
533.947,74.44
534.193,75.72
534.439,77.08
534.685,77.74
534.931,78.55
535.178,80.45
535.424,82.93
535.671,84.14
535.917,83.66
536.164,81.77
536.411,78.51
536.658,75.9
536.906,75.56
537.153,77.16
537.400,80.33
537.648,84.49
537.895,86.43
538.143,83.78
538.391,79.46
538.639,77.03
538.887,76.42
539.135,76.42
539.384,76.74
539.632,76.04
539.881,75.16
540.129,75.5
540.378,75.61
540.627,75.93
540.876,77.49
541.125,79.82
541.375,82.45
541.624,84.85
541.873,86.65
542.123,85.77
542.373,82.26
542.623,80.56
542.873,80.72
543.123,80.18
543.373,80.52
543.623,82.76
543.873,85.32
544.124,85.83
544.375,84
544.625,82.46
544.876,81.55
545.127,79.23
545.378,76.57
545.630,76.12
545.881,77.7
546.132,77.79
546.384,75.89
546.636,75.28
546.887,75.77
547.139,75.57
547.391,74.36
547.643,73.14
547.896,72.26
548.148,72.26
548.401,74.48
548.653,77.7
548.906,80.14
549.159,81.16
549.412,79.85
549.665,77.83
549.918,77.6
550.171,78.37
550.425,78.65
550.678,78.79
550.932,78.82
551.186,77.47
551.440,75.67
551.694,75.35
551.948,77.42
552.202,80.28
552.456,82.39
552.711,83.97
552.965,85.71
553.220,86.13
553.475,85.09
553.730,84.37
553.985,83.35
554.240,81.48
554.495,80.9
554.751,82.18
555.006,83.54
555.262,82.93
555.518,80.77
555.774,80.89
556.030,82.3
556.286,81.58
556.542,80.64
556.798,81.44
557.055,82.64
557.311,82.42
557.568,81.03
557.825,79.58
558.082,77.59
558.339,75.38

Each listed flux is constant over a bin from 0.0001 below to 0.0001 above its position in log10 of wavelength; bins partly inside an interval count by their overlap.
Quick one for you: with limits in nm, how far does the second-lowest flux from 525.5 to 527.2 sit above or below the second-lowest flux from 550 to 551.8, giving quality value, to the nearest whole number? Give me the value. -11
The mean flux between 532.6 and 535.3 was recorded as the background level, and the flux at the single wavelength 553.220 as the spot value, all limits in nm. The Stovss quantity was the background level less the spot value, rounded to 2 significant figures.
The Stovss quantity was -11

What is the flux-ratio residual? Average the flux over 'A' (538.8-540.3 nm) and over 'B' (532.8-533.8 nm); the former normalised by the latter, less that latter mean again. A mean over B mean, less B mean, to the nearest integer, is -72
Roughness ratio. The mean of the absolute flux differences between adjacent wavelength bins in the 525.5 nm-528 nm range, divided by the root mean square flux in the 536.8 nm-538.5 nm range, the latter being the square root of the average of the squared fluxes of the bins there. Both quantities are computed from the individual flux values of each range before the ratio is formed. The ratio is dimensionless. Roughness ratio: 0.040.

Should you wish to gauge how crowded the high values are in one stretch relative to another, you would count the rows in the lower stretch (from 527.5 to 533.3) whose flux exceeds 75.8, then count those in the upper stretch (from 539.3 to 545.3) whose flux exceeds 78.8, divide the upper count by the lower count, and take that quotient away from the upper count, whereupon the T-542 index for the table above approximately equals 16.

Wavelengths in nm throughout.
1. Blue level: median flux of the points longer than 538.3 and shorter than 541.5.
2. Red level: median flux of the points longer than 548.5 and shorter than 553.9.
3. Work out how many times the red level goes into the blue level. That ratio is 0.97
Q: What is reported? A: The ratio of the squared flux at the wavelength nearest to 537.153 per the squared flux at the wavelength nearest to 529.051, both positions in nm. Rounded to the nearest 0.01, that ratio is 0.85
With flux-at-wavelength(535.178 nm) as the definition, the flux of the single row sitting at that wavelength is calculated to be 80.45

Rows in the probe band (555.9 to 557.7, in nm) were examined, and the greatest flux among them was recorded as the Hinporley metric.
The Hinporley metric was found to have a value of 82.64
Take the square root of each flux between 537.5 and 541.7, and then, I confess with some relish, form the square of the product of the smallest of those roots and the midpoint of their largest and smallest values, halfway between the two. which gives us 6065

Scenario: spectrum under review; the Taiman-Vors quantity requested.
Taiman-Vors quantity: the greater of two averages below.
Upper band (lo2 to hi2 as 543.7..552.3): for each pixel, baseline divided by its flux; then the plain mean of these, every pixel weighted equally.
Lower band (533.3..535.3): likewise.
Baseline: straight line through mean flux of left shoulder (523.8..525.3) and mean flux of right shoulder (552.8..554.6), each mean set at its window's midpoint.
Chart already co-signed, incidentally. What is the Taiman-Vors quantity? 1.06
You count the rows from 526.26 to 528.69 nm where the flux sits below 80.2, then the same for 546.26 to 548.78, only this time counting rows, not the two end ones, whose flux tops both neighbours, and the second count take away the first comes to -9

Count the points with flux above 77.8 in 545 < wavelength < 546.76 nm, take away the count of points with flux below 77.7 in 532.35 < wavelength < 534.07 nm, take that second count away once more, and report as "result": -13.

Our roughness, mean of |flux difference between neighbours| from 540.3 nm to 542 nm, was 1.8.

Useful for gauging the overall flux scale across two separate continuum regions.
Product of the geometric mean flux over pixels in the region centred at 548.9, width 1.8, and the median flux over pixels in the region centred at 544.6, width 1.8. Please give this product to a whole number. 6397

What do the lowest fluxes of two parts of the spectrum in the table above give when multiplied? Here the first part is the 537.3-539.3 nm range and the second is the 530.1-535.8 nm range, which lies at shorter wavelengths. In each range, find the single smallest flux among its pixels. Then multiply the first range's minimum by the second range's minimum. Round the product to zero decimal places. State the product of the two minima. 5440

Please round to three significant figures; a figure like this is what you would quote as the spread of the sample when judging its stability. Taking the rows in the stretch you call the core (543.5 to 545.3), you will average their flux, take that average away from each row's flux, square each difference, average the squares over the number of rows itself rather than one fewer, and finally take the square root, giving 2.11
